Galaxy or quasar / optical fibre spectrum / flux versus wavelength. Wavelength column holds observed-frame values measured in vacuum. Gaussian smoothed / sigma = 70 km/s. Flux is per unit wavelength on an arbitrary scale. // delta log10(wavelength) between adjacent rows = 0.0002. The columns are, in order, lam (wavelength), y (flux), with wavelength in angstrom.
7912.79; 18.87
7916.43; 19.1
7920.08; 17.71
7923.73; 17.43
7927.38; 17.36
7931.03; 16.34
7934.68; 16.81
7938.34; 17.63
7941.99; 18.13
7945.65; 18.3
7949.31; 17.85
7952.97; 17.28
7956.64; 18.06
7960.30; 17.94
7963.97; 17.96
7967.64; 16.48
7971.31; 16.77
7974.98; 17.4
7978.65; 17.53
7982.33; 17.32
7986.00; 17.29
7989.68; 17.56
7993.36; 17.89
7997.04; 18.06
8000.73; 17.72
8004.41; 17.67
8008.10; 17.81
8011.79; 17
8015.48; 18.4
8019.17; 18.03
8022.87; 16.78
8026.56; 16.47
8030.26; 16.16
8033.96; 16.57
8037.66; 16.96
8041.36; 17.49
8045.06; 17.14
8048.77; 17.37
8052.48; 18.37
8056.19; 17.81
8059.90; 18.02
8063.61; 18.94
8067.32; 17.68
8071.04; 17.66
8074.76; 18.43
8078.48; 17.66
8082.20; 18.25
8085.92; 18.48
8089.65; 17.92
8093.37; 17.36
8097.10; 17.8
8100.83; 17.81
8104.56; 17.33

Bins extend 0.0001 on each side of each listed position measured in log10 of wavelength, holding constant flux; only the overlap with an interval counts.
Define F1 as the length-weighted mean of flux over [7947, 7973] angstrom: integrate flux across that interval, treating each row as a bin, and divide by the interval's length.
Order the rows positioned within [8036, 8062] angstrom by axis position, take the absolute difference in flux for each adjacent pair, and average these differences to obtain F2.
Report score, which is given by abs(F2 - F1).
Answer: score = 17.0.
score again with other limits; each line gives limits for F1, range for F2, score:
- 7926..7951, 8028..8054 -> 17.0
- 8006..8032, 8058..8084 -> 16.5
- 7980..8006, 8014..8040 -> 17.1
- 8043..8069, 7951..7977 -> 17.4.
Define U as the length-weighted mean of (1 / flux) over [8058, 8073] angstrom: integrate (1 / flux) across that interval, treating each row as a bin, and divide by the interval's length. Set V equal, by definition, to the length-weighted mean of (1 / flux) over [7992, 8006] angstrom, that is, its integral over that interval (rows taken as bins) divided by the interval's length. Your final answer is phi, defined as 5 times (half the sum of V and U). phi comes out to 0.279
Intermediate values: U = 0.0554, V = 0.0561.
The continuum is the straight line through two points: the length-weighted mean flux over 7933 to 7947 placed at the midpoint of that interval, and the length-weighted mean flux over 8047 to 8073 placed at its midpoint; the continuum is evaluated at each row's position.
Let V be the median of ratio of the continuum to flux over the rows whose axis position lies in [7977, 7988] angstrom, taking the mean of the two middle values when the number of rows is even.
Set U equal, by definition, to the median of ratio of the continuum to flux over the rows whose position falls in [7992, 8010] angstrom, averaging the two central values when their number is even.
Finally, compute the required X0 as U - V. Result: -0.02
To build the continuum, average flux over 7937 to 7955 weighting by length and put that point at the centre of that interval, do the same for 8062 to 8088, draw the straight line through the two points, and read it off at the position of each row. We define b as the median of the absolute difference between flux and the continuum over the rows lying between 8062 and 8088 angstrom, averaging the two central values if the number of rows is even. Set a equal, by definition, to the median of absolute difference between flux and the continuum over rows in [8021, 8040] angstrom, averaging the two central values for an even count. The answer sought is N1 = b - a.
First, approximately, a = 1.48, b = 0.4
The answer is -1.03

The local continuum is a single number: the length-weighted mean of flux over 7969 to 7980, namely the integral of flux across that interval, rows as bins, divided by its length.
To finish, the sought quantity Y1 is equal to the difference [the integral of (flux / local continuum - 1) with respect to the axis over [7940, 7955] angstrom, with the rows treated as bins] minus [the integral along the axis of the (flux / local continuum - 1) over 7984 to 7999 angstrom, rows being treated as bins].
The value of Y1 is 0.17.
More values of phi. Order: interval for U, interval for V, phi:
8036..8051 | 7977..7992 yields 0.288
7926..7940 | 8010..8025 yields 0.290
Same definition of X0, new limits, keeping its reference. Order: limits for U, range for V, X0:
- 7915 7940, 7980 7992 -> -0.01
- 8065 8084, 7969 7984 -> -0.01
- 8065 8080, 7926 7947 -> 0.01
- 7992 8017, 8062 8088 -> 0.01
